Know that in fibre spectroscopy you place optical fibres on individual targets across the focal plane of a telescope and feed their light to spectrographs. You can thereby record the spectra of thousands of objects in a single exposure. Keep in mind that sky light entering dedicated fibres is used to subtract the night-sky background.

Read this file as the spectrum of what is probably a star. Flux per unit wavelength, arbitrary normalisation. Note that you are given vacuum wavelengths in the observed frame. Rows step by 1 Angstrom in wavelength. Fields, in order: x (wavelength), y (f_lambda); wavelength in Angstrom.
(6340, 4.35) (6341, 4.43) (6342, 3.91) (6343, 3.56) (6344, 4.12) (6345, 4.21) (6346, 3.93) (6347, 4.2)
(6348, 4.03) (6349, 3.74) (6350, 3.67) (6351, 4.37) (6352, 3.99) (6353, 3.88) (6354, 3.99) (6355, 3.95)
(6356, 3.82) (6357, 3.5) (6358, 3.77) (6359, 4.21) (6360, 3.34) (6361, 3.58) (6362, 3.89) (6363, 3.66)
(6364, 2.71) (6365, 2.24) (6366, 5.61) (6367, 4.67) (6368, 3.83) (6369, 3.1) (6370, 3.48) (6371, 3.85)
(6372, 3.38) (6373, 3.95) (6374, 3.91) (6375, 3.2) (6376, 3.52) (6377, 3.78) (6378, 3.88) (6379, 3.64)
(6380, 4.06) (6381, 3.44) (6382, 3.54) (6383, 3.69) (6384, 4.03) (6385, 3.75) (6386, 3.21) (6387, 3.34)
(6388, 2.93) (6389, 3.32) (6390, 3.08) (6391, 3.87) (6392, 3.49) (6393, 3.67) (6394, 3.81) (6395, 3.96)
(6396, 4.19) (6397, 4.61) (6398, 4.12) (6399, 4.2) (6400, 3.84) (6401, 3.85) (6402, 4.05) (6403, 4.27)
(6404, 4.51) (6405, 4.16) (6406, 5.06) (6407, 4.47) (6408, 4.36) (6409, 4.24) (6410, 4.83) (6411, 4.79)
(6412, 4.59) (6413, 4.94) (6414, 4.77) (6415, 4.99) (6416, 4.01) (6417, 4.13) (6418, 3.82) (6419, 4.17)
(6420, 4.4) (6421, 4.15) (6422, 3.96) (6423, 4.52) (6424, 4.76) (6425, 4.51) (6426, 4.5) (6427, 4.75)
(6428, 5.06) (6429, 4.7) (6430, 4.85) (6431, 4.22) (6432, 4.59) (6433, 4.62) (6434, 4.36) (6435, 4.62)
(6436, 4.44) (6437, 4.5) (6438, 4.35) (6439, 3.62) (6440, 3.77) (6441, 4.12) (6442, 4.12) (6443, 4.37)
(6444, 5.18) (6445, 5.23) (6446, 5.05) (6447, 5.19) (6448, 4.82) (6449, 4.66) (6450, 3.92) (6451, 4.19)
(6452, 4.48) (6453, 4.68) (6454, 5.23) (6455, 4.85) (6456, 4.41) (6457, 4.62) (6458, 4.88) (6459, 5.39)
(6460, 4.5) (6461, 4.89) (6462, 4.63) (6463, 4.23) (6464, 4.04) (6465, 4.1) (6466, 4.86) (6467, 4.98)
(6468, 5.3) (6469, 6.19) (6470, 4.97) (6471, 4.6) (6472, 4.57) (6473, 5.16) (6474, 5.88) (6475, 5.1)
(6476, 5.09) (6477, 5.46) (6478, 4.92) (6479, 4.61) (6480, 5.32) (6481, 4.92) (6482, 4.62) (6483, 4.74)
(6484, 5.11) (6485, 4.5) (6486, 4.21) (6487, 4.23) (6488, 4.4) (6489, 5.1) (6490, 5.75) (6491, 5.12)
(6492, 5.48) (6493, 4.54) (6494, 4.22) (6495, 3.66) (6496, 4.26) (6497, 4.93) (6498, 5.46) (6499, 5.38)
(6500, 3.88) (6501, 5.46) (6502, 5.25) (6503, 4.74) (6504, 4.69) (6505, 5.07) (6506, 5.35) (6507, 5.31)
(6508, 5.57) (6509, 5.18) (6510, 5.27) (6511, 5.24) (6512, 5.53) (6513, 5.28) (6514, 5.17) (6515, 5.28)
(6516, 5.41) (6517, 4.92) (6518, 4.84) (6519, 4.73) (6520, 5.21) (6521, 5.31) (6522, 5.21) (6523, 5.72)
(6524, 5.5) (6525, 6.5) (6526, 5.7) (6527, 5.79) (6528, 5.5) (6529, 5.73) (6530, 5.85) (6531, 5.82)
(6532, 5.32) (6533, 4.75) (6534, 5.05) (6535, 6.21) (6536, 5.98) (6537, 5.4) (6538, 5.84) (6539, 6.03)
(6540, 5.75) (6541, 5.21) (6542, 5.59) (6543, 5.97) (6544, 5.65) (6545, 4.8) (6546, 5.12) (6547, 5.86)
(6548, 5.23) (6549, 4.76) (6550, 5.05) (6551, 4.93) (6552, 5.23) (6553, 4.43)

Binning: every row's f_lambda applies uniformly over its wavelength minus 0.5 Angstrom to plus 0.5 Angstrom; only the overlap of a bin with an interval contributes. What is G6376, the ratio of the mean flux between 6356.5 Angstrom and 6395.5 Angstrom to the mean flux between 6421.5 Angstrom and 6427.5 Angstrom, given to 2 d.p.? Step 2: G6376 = 0.81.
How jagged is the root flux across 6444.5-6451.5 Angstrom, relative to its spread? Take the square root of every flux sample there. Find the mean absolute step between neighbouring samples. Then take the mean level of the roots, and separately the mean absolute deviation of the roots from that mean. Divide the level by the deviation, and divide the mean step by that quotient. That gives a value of 0.0031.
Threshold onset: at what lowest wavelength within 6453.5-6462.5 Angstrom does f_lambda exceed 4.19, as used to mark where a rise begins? 6454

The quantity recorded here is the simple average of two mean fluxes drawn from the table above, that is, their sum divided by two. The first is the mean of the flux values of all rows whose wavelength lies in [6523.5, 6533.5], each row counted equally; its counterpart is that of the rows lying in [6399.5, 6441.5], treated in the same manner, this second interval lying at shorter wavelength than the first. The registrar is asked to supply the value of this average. 5.0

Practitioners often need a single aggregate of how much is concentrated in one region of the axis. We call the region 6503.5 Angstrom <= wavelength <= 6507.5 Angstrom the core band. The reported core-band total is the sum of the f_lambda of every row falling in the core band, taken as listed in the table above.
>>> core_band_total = 20.4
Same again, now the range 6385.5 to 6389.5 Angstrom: 12.8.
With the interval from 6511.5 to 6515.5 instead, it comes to 21.3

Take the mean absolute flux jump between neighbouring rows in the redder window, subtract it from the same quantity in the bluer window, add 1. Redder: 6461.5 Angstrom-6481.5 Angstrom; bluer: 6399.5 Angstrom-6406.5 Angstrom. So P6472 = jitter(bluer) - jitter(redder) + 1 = 0.86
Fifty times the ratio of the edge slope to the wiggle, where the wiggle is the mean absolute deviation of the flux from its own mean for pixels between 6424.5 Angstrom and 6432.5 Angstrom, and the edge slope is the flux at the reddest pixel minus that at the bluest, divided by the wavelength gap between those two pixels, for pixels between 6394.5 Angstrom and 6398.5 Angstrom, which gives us 14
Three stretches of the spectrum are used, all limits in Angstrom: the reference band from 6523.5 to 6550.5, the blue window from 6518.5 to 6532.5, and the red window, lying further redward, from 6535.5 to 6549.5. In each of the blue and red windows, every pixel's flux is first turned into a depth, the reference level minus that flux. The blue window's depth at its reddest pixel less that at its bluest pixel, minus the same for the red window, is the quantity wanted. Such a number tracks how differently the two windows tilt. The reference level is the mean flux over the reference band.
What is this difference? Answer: -1.8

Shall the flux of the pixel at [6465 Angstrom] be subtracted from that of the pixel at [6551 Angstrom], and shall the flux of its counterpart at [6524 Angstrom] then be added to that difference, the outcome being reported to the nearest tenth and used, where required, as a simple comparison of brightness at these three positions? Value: 6.3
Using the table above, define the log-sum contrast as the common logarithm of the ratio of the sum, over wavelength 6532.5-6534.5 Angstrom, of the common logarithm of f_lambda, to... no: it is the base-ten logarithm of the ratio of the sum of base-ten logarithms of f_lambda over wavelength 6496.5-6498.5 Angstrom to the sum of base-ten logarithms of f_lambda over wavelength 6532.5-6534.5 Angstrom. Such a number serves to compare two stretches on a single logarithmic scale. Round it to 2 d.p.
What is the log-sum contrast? 0.02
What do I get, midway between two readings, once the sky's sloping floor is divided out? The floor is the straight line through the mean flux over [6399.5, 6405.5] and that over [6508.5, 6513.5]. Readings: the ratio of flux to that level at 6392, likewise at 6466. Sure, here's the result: 0.94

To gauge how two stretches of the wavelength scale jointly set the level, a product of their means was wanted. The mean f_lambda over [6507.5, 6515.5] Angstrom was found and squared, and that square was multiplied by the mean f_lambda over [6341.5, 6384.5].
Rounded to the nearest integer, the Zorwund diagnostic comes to 107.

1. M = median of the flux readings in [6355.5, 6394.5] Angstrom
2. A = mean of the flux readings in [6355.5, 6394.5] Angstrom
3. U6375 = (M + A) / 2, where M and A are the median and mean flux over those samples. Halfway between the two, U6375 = 3.6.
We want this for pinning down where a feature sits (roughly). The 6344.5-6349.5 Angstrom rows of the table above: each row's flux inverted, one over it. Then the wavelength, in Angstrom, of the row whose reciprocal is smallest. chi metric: 6345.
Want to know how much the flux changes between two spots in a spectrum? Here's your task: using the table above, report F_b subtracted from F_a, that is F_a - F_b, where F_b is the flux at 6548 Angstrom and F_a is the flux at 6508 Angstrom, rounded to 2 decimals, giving 0.34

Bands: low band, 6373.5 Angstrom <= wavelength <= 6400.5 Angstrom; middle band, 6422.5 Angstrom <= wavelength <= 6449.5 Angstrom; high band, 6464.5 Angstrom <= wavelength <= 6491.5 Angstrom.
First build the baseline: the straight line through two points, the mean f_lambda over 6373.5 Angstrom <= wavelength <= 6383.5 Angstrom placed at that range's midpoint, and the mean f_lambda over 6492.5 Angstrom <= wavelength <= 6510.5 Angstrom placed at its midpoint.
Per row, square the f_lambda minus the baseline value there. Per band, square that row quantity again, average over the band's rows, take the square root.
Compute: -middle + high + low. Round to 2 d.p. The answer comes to 0.51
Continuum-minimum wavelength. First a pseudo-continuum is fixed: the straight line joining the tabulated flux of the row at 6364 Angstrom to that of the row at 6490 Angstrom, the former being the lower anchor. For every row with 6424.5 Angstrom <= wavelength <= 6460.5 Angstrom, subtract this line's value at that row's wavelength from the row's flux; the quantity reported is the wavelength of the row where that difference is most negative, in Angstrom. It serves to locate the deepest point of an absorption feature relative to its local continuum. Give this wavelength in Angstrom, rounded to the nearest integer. 6439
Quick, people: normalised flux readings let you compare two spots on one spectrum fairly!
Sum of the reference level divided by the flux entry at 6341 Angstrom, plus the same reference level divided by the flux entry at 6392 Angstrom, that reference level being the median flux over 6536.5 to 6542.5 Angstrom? 2.9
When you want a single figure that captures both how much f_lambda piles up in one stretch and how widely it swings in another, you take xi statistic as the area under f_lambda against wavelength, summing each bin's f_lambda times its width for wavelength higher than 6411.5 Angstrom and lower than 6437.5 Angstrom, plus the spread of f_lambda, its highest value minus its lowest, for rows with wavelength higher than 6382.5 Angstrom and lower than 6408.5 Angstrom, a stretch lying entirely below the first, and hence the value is 119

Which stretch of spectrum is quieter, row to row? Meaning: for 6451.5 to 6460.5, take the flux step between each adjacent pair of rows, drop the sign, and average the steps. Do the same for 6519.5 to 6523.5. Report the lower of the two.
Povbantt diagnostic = 0.24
